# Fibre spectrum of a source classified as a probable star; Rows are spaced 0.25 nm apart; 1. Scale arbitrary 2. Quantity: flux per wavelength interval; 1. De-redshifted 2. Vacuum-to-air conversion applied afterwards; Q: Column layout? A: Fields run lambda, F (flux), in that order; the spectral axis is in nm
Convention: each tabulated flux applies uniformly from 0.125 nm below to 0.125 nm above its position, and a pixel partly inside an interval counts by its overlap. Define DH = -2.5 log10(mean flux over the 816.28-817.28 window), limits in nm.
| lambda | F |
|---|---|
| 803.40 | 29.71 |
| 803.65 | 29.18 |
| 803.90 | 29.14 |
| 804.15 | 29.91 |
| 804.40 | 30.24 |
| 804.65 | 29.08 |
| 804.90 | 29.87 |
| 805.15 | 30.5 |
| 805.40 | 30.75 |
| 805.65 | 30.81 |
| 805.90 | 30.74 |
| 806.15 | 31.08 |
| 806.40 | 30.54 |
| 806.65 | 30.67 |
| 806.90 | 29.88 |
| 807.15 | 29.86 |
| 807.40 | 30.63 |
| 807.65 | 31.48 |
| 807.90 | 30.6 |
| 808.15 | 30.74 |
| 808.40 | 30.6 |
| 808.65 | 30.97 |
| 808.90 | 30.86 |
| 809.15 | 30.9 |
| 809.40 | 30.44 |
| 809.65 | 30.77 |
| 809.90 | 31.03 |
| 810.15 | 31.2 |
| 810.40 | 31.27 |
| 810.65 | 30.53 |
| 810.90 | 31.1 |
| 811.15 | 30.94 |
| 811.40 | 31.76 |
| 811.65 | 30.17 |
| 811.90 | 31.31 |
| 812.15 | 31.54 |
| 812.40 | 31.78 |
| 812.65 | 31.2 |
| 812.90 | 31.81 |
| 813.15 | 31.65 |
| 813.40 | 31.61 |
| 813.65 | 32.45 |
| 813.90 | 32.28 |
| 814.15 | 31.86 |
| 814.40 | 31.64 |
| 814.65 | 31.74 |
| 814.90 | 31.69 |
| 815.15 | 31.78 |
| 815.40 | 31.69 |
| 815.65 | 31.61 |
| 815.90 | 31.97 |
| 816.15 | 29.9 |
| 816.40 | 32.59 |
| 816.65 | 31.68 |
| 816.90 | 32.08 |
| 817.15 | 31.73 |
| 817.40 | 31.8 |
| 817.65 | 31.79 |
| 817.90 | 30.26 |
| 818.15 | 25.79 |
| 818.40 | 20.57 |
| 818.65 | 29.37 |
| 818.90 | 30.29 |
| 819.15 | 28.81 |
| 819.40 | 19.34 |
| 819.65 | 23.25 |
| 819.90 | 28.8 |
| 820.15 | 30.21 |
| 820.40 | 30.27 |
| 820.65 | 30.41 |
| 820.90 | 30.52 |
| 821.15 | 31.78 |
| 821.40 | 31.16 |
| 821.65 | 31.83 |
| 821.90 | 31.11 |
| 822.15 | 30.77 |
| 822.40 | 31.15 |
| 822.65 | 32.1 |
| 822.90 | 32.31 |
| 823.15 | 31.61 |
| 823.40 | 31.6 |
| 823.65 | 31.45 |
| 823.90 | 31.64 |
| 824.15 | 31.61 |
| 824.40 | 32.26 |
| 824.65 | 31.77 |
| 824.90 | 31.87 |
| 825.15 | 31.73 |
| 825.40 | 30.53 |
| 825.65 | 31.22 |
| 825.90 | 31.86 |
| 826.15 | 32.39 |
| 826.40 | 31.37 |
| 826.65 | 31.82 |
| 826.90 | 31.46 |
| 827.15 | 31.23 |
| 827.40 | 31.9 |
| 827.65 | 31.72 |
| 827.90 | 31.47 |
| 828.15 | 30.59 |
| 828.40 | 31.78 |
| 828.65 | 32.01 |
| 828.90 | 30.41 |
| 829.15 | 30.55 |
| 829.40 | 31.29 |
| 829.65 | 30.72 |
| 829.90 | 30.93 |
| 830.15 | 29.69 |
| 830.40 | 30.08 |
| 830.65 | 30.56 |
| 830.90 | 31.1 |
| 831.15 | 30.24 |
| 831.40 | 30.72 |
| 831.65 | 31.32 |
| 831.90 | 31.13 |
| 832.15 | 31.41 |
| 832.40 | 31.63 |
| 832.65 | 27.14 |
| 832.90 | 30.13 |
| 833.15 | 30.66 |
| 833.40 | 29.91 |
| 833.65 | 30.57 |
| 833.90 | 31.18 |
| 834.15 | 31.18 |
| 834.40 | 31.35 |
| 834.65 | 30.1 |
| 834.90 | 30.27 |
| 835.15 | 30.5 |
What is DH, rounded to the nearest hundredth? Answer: -3.76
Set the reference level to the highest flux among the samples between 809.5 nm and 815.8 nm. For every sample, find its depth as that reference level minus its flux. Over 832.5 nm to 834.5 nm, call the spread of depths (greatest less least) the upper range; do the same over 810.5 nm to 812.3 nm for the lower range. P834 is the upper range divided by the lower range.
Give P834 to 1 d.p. 2.6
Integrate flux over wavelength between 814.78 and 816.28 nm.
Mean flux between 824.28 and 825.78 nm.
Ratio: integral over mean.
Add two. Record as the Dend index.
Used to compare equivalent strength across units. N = 3.49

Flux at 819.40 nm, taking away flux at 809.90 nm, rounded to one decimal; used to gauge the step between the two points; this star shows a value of -11.7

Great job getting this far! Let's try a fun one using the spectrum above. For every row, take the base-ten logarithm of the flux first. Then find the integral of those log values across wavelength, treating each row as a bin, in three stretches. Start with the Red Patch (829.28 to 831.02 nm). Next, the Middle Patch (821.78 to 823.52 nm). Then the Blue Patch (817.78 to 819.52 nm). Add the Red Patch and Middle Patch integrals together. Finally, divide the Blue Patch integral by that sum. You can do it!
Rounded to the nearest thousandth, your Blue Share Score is 0.474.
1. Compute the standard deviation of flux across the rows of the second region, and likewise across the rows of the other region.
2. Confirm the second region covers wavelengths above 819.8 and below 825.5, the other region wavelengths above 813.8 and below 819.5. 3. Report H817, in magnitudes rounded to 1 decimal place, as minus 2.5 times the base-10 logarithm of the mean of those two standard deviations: -0.8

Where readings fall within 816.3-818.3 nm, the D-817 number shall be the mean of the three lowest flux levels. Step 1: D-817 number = 29.2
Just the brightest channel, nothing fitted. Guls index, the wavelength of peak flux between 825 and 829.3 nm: 826.15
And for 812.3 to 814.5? 813.65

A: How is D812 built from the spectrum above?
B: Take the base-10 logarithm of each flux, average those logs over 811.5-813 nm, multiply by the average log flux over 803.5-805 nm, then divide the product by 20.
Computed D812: 0.110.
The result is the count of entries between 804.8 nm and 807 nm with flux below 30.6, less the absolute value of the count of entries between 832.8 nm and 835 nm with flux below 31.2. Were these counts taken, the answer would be -4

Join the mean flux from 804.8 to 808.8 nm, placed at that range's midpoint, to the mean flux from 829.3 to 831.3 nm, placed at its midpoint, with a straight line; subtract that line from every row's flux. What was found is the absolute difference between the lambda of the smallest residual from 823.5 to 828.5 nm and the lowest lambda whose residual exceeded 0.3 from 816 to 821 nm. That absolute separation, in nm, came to 9.00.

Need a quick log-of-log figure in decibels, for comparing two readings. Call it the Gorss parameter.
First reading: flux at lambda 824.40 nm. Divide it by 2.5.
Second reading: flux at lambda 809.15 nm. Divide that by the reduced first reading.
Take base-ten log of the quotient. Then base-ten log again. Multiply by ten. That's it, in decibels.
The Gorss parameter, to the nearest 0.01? -4.21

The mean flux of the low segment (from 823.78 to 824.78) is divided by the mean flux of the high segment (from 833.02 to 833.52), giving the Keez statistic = 1.05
